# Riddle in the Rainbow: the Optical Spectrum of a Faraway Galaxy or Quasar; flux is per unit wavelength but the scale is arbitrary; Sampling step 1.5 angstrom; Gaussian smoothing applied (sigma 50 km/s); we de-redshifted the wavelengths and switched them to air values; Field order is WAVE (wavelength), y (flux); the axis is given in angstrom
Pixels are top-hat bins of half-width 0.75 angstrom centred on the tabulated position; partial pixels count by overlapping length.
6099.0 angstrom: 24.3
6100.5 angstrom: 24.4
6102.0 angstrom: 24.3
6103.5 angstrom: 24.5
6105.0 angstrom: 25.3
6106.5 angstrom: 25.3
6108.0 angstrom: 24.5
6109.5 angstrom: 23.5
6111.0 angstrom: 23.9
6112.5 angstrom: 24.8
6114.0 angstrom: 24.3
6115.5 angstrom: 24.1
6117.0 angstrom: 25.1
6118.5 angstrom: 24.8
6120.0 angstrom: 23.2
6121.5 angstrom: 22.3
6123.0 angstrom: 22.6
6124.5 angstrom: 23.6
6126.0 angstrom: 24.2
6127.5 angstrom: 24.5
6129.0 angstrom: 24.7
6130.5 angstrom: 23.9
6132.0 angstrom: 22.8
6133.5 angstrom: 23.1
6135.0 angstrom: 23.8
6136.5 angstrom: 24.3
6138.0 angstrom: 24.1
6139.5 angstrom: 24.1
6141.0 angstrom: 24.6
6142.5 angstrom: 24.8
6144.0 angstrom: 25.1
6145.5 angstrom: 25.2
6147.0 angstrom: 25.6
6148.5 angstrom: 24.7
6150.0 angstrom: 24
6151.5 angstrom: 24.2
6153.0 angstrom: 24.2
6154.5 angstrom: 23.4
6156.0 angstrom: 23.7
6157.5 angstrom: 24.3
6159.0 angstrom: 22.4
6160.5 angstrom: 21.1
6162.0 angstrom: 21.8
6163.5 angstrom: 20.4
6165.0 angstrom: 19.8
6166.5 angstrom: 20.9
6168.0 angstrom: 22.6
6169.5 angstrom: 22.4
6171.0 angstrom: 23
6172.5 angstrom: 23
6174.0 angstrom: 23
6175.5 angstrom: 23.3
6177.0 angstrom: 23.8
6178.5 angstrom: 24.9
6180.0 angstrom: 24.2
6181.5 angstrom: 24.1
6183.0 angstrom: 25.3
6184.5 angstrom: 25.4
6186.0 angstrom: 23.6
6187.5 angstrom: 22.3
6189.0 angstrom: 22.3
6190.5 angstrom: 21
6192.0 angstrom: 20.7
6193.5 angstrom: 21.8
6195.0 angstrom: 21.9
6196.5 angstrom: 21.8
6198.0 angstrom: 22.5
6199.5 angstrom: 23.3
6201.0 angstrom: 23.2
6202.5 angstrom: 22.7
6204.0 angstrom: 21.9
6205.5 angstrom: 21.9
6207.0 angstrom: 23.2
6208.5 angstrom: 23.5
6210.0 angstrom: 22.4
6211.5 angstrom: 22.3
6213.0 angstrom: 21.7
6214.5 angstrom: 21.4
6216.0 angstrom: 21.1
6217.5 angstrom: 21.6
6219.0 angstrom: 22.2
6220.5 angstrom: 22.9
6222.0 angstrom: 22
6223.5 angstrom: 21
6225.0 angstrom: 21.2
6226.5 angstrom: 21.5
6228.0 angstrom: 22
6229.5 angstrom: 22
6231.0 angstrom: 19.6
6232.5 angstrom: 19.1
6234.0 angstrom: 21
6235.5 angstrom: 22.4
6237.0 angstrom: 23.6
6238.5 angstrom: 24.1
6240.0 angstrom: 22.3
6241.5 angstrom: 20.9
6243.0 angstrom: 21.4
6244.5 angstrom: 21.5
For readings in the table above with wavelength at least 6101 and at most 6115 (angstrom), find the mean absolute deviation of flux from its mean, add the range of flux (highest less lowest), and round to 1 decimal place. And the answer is 2.2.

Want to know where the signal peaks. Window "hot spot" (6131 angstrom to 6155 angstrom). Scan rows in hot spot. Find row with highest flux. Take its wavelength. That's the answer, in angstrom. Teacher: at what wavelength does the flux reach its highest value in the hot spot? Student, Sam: 6147.0 angstrom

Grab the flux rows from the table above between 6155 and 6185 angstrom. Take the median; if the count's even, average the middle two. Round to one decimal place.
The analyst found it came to 23.0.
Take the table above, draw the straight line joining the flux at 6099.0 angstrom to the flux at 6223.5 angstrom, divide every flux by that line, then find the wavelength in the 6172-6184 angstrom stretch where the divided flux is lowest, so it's 6172.5 angstrom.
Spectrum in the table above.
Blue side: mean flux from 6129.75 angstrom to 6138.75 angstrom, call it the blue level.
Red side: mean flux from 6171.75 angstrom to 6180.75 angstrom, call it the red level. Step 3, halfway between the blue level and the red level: 23.7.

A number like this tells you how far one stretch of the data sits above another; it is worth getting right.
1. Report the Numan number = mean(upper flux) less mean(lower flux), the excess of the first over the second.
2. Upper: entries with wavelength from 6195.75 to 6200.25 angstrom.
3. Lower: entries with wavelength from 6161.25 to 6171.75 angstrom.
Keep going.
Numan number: 1.0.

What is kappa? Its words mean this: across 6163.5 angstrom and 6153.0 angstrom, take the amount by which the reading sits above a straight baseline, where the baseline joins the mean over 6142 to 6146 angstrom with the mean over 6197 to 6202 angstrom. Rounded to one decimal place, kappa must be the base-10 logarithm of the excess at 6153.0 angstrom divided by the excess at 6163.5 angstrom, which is -0.9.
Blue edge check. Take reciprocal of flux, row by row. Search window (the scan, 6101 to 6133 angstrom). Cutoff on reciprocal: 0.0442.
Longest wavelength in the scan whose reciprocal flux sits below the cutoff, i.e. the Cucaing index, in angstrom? 6132.0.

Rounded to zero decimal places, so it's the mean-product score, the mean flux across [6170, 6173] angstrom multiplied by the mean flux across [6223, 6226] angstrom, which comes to 485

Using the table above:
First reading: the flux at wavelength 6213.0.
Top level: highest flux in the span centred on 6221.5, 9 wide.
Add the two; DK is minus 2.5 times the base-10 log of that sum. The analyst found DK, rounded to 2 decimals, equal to -4.12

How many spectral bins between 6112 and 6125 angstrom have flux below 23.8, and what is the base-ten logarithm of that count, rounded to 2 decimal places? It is 0.60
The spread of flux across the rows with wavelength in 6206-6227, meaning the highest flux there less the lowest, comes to 2.5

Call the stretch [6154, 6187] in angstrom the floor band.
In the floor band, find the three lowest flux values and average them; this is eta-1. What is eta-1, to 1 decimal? 20.4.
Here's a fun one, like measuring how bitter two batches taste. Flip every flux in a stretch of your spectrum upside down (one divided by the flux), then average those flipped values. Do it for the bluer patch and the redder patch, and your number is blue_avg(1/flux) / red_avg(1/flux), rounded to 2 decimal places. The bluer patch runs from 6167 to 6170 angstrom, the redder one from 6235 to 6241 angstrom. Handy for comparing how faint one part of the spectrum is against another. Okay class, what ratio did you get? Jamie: 1.03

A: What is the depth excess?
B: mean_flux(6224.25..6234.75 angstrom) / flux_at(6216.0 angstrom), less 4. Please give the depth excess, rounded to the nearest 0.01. -3.01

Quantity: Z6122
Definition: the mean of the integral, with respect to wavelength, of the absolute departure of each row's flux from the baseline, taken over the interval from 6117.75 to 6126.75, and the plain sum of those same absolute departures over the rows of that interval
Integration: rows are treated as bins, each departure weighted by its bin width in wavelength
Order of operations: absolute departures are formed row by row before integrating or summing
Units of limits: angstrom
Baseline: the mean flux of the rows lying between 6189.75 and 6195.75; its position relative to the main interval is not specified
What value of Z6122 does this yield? 16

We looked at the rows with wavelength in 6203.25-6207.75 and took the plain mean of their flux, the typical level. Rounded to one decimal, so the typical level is 22.3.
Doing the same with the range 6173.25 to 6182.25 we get 23.9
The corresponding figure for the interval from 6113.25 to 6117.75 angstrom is 24.5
